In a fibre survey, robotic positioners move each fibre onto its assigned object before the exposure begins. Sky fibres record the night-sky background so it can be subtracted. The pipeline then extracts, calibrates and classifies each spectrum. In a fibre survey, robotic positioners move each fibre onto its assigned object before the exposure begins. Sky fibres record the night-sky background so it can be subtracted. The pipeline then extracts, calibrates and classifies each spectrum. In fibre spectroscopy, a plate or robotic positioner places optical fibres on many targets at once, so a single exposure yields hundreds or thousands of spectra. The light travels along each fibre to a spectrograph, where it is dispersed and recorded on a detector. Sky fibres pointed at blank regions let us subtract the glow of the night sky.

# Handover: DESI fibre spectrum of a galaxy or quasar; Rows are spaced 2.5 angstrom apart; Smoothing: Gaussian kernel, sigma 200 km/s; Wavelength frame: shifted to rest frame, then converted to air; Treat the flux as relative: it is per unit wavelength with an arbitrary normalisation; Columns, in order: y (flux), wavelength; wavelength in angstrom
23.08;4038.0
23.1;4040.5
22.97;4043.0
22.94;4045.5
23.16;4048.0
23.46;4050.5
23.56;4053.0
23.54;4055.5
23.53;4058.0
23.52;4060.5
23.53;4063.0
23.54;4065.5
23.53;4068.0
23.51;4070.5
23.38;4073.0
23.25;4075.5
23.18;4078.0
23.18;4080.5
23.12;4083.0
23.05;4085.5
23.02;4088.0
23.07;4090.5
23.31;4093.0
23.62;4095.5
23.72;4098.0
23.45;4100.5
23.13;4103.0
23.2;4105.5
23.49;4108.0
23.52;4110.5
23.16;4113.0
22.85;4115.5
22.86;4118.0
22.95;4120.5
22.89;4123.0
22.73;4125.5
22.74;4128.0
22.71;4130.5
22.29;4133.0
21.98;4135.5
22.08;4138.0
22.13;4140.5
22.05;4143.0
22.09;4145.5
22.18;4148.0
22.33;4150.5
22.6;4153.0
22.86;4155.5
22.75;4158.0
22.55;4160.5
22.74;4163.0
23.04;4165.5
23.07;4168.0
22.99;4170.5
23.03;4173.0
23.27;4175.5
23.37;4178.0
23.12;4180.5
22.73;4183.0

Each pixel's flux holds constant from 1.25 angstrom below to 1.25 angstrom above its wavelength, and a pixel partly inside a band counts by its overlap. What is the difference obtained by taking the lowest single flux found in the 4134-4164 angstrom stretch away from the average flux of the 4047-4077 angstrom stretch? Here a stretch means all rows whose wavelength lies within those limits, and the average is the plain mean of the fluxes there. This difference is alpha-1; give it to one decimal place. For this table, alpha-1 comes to 1.5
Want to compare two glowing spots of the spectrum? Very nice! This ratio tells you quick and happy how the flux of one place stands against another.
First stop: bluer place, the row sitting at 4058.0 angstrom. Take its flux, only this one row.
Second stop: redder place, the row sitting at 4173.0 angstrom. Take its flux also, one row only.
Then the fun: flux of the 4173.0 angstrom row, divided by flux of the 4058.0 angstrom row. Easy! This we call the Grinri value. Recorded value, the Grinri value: 0.98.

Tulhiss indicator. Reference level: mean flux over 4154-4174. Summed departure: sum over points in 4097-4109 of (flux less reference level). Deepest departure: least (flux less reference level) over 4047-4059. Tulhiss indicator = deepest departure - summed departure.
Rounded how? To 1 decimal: -2.3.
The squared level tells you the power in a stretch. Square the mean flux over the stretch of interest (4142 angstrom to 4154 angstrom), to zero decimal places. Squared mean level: 495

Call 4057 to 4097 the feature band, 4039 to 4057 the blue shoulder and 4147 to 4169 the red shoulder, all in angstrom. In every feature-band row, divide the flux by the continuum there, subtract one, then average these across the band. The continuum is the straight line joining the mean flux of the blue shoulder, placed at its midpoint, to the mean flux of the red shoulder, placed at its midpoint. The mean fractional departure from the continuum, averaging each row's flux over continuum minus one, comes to 0.0102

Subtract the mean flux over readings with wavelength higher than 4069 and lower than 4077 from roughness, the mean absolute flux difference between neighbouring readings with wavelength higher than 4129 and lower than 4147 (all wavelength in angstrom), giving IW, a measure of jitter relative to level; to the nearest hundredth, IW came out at -23.21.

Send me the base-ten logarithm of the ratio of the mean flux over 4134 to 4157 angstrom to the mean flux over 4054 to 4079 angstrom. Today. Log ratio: -0.023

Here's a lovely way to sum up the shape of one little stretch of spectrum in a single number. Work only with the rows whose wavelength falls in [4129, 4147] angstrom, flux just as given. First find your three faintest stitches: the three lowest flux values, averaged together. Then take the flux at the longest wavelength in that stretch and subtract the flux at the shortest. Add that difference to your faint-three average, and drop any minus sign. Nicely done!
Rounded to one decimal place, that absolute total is 21.4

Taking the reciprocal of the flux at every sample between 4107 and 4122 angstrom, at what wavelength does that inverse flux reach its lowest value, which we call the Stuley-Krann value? 4110.5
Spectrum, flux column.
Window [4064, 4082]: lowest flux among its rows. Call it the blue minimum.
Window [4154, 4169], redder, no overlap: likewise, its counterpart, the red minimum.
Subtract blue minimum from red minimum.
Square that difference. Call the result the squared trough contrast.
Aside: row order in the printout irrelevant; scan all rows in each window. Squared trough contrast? 0.40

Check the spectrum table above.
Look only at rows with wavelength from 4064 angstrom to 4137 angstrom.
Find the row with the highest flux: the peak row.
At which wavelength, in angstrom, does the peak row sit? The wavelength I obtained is 4098.0 angstrom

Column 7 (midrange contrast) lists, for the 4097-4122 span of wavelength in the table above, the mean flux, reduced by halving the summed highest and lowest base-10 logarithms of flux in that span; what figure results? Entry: 21.9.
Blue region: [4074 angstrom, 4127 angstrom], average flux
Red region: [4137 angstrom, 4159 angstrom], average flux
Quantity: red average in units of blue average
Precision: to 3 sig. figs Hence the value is 0.964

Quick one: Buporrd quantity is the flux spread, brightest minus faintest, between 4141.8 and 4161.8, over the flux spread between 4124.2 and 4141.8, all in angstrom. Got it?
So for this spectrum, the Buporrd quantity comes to 1.07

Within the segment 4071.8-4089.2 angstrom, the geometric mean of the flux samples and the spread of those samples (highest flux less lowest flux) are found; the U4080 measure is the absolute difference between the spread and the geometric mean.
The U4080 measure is 22.8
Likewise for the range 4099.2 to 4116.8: 22.6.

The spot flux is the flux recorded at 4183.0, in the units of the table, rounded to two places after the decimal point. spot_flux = 22.73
